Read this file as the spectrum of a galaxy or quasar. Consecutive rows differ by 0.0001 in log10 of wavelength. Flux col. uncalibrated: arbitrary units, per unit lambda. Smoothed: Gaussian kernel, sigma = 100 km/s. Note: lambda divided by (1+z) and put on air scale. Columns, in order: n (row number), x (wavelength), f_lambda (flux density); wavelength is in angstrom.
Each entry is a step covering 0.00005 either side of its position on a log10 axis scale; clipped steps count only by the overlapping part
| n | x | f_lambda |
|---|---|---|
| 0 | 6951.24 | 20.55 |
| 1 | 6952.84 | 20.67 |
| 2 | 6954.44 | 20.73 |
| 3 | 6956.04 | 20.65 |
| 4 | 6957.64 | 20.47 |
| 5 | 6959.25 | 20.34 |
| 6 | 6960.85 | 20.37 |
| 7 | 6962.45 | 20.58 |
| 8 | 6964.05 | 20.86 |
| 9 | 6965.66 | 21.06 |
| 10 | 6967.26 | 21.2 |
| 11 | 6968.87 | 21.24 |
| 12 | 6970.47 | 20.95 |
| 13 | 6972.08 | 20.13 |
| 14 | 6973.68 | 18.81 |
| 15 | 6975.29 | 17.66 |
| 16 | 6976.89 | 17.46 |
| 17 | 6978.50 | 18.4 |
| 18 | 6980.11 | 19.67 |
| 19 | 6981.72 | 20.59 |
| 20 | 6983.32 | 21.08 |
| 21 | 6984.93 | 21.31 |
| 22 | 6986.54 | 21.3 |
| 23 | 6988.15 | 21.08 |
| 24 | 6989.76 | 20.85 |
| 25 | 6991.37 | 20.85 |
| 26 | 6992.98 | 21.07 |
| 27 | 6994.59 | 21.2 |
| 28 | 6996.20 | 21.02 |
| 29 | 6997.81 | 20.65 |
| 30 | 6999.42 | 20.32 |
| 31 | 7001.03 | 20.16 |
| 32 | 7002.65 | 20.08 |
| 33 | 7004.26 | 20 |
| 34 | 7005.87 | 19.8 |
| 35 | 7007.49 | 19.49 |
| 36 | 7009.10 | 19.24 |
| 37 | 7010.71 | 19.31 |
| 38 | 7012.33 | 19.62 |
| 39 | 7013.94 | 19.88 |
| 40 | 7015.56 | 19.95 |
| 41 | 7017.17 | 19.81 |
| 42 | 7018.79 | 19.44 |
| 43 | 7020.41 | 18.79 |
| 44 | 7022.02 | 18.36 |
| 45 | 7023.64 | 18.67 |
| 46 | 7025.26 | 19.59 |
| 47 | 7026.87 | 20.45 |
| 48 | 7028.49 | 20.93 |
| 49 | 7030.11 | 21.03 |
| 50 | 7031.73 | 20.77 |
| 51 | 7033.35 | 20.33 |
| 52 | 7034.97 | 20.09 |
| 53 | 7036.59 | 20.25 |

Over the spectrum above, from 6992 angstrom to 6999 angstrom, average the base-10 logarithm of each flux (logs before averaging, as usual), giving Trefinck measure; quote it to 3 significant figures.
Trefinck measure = 1.32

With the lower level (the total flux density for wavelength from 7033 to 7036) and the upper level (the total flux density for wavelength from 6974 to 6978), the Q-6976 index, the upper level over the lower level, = 0.87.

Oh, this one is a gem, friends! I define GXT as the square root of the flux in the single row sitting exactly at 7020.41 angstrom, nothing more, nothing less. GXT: 4.33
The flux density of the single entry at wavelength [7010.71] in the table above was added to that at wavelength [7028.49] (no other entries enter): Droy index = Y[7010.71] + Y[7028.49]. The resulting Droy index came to 40.2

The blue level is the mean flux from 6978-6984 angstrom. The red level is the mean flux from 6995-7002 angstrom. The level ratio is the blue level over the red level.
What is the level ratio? 0.97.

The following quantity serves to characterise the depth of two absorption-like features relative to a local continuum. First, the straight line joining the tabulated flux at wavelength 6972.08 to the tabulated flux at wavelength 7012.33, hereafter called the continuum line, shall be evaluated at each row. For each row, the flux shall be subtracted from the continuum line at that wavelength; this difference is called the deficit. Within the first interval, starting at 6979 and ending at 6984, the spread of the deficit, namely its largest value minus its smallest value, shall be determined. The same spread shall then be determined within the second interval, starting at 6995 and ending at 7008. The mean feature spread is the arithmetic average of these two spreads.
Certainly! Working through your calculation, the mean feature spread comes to 1.4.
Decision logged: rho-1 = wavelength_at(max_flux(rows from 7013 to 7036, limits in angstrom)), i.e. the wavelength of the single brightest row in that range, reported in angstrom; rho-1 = 7030.11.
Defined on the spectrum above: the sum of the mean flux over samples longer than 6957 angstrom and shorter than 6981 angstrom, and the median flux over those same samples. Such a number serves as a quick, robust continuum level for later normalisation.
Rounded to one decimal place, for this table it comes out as 40.3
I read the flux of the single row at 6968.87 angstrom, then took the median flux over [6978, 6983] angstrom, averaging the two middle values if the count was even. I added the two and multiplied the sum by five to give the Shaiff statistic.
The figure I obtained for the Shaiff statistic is 205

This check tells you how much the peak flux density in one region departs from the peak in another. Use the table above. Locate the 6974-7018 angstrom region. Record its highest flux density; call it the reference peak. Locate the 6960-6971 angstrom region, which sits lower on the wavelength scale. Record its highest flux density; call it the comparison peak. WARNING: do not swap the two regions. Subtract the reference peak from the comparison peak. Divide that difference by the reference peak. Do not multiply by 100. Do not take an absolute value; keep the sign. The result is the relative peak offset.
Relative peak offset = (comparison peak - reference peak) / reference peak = 0.00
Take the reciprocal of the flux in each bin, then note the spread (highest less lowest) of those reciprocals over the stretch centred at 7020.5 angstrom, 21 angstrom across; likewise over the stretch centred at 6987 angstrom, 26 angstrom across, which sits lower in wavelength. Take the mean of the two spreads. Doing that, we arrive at 0.0086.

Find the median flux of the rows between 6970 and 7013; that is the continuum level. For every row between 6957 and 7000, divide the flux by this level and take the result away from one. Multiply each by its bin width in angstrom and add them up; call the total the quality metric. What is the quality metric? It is -0.5 angstrom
